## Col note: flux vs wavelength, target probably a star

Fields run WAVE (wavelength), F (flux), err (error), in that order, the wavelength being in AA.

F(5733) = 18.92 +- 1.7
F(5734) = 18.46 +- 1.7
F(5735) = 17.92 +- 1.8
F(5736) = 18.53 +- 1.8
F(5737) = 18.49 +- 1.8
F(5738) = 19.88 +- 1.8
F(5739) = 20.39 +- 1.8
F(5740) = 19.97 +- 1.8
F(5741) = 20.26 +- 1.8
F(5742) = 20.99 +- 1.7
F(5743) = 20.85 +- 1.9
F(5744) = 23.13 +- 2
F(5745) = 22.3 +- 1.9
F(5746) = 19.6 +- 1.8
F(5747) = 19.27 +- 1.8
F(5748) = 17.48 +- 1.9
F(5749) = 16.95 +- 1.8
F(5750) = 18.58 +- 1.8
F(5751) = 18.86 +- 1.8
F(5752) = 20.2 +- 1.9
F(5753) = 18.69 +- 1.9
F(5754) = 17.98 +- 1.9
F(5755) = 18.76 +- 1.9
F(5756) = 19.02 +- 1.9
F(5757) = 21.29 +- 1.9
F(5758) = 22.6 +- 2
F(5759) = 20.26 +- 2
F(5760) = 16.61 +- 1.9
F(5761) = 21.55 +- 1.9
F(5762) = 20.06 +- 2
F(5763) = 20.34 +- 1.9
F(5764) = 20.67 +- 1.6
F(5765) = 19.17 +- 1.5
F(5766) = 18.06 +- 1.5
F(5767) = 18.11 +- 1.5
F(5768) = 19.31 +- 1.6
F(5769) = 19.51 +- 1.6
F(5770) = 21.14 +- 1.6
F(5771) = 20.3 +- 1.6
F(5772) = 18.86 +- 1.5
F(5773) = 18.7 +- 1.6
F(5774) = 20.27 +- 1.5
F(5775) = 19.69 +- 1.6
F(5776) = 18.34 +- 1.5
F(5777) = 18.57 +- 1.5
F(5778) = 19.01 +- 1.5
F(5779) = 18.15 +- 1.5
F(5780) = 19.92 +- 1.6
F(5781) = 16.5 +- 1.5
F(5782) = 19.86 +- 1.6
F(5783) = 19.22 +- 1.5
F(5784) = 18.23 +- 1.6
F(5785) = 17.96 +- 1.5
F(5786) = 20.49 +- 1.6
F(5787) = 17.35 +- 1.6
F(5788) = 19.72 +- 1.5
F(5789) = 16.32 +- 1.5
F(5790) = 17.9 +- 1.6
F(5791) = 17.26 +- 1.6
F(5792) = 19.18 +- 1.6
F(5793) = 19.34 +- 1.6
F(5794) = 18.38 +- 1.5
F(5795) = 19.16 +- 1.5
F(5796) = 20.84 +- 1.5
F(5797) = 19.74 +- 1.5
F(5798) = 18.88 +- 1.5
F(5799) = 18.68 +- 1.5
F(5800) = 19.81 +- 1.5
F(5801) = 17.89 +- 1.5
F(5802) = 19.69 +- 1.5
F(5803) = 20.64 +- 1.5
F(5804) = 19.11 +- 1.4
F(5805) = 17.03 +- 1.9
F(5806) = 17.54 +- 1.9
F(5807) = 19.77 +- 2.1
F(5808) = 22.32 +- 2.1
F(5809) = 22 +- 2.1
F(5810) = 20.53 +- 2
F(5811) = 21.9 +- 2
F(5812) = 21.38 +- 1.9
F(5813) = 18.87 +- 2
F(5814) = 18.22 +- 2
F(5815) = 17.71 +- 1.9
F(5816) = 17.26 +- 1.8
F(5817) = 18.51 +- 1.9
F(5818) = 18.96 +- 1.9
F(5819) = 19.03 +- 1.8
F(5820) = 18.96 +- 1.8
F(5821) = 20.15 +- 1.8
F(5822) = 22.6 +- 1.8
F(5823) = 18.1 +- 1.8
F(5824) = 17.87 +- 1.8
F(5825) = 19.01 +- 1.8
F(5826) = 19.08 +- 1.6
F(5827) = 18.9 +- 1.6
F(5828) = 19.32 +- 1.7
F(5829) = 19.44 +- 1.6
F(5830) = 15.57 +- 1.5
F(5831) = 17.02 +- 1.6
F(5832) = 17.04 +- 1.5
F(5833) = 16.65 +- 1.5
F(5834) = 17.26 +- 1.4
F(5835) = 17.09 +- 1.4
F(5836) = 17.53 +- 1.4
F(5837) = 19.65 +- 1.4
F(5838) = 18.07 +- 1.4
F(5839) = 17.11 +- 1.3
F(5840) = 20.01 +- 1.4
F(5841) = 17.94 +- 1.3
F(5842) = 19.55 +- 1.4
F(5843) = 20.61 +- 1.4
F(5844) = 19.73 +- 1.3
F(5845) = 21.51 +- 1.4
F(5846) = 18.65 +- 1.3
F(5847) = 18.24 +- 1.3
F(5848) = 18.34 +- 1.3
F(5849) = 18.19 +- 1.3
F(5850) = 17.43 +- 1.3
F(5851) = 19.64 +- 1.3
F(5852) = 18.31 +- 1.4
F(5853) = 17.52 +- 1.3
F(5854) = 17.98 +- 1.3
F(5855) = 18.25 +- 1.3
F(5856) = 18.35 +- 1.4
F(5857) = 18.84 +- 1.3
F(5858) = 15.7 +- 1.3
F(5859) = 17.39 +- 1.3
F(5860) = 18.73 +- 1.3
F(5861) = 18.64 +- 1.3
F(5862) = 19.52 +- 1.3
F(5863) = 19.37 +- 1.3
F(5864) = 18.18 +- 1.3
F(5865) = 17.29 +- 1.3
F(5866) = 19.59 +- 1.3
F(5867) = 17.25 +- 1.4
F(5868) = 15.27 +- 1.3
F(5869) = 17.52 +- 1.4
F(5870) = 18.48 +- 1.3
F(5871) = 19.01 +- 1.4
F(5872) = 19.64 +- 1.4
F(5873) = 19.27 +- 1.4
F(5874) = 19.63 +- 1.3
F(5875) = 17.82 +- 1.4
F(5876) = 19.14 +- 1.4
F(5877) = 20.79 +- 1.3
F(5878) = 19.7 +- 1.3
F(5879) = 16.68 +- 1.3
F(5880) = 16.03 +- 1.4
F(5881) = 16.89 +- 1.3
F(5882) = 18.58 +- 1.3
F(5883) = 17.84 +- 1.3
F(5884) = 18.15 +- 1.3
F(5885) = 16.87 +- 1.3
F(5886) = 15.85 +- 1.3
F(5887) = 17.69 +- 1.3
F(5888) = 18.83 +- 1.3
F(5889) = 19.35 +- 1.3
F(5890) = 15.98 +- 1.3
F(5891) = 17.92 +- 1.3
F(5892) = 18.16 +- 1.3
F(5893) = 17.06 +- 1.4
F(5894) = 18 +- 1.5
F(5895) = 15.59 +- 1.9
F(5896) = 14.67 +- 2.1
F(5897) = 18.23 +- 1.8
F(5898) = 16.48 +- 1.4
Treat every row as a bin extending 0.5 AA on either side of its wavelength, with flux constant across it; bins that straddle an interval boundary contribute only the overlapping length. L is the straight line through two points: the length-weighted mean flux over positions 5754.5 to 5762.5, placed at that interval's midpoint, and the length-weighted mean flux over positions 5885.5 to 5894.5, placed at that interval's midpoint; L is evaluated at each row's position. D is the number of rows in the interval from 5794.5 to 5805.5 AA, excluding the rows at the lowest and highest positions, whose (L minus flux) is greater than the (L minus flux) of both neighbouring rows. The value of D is 2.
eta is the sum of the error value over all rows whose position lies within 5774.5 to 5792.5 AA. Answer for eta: 28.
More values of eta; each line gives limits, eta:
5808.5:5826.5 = 34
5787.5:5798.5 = 17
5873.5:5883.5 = 13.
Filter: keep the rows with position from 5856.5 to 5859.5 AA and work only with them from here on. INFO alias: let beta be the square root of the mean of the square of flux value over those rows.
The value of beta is 17.4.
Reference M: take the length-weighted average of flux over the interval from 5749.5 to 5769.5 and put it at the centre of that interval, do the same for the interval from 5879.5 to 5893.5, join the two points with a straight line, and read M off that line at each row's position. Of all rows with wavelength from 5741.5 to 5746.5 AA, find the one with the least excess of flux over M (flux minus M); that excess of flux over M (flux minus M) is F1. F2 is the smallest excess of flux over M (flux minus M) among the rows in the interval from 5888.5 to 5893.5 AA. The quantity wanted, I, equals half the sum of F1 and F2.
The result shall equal -0.79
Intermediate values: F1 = -0.09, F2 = -1.5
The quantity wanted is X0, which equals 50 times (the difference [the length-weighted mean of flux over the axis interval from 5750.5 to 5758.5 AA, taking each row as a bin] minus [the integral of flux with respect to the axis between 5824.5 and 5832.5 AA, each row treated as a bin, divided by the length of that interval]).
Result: 75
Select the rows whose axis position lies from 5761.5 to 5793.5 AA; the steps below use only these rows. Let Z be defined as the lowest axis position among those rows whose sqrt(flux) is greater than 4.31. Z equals 5762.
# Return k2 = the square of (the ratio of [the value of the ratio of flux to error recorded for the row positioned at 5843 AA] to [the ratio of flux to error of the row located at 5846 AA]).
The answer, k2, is 1.05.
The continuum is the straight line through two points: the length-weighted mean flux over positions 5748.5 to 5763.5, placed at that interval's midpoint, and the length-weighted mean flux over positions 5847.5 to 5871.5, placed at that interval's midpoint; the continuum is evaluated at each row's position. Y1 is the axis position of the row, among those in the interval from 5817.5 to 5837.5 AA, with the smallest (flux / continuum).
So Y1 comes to 5830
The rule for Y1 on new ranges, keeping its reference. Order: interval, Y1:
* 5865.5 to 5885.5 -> 5868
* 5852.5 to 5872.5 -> 5868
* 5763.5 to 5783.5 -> 5781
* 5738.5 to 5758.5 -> 5749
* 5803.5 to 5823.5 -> 5805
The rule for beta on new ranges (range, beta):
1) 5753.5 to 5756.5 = 18.6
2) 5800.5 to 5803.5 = 19.4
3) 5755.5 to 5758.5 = 21.0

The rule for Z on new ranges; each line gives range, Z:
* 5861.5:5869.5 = 5862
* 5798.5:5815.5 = 5799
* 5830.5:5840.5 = 5837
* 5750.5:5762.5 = 5751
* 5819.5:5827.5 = 5820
